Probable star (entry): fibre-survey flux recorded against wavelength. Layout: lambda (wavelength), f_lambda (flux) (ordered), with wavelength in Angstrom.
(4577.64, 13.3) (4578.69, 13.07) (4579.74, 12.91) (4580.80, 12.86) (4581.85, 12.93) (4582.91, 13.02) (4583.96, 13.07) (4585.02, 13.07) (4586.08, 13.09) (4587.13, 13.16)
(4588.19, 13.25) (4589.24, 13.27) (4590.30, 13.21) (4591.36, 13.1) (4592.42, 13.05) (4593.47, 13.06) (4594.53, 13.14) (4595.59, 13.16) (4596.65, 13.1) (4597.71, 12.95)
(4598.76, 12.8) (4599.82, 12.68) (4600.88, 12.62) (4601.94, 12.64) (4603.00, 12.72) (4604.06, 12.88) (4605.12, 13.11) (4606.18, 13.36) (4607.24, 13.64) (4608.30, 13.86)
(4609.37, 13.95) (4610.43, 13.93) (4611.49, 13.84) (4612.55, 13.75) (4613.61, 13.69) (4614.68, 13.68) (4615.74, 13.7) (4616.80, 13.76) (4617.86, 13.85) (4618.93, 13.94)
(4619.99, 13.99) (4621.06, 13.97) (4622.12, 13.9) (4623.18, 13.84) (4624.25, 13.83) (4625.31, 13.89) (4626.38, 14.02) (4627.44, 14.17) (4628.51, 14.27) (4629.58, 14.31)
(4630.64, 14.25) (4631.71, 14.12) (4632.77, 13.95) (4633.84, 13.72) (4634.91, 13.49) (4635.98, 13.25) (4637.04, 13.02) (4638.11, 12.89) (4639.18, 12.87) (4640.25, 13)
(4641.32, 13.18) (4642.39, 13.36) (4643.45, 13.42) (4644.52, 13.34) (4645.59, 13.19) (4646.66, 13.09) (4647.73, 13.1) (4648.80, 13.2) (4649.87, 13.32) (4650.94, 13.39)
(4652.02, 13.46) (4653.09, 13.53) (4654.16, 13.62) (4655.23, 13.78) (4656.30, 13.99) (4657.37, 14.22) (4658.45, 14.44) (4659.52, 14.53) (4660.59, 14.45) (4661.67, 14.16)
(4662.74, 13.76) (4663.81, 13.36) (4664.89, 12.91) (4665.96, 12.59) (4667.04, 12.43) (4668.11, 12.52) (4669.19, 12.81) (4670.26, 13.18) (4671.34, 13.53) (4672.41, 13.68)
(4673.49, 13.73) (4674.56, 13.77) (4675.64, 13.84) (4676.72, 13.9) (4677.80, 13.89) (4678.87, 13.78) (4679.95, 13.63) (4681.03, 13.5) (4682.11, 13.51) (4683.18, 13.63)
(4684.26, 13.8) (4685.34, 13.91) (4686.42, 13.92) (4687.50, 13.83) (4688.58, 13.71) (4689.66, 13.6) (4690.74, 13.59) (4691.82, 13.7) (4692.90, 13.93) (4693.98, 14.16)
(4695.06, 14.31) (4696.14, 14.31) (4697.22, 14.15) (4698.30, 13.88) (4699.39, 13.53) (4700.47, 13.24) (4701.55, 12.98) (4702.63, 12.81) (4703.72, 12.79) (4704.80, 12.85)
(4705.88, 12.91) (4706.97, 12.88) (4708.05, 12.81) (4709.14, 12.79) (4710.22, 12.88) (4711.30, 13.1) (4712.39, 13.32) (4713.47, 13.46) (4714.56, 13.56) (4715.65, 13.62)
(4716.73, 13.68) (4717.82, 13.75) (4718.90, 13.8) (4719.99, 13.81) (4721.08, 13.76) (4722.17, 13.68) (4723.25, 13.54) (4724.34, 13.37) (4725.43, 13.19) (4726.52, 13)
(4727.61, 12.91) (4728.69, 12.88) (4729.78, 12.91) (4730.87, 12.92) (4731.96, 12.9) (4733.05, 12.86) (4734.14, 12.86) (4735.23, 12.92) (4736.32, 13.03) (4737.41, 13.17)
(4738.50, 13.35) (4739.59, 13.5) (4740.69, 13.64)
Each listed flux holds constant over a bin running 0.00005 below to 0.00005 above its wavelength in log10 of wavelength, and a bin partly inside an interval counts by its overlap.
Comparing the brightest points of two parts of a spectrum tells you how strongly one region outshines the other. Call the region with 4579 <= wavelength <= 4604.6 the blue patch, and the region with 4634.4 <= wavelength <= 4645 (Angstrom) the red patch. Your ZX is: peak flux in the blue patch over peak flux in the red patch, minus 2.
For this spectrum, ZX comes -1.02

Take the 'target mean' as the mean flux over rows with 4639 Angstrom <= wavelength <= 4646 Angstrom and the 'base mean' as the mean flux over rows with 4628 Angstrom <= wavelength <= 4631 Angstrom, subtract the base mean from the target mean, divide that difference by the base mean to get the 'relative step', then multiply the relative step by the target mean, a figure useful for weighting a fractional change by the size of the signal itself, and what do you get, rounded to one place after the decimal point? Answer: -1.0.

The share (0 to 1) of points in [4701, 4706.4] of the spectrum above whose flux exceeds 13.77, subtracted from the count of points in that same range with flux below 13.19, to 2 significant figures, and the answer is 5.0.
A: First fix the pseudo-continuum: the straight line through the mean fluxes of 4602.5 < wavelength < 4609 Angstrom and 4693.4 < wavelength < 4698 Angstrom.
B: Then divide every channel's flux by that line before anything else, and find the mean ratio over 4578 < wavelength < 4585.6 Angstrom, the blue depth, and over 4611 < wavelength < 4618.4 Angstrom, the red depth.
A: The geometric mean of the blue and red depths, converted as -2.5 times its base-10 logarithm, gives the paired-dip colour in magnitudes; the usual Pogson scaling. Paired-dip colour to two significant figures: -0.015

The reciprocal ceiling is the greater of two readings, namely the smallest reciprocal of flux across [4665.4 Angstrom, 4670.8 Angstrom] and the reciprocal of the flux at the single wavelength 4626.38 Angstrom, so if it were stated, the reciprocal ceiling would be 0.0759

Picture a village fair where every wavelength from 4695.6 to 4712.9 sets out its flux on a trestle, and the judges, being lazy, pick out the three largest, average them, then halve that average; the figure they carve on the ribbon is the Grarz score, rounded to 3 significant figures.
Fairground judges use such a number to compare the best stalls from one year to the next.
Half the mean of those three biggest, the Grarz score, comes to 7.06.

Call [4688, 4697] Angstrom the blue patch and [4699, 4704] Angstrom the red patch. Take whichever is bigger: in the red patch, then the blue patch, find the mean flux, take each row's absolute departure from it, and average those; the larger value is 0.26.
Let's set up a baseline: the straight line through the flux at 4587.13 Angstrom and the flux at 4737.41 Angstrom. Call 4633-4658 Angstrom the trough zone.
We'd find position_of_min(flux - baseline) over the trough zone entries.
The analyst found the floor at 4639.18 Angstrom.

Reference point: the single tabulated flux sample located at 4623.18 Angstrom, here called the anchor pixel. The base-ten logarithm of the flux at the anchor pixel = 1.14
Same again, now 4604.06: 1.11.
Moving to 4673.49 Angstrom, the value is 1.14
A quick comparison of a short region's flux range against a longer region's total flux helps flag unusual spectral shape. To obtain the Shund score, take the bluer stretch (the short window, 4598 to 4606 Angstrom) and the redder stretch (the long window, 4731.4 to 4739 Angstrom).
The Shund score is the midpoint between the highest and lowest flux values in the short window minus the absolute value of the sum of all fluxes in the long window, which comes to -78.2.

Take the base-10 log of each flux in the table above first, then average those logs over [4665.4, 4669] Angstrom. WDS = 1.10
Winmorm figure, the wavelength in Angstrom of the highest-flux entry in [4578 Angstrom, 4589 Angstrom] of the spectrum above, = 4588.19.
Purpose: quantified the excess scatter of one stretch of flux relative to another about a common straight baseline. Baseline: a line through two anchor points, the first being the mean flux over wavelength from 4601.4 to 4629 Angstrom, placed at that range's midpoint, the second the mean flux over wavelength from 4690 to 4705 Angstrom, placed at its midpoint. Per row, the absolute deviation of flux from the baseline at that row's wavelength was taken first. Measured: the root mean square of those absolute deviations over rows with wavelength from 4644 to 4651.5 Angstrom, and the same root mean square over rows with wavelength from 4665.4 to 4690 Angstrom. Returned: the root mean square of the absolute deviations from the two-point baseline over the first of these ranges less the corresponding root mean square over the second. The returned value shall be -0.04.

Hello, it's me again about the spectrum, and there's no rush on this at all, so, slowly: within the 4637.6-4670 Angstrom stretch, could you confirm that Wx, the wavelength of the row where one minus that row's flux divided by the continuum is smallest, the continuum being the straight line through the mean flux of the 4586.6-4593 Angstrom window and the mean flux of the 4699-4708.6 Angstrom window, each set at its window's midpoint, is 4659.52 Angstrom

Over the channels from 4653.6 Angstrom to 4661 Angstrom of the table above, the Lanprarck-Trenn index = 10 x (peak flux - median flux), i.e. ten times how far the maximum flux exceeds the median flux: 3.1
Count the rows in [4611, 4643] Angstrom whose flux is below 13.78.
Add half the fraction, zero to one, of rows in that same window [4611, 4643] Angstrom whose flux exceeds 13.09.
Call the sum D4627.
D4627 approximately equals 14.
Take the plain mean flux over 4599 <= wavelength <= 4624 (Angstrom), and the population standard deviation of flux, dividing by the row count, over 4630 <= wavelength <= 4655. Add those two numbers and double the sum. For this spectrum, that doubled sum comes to 27.8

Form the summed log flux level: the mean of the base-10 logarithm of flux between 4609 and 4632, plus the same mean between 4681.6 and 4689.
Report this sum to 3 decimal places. 2.283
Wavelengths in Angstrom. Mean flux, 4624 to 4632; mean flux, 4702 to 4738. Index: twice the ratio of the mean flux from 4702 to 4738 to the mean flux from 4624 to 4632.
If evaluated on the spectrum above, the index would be 1.87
